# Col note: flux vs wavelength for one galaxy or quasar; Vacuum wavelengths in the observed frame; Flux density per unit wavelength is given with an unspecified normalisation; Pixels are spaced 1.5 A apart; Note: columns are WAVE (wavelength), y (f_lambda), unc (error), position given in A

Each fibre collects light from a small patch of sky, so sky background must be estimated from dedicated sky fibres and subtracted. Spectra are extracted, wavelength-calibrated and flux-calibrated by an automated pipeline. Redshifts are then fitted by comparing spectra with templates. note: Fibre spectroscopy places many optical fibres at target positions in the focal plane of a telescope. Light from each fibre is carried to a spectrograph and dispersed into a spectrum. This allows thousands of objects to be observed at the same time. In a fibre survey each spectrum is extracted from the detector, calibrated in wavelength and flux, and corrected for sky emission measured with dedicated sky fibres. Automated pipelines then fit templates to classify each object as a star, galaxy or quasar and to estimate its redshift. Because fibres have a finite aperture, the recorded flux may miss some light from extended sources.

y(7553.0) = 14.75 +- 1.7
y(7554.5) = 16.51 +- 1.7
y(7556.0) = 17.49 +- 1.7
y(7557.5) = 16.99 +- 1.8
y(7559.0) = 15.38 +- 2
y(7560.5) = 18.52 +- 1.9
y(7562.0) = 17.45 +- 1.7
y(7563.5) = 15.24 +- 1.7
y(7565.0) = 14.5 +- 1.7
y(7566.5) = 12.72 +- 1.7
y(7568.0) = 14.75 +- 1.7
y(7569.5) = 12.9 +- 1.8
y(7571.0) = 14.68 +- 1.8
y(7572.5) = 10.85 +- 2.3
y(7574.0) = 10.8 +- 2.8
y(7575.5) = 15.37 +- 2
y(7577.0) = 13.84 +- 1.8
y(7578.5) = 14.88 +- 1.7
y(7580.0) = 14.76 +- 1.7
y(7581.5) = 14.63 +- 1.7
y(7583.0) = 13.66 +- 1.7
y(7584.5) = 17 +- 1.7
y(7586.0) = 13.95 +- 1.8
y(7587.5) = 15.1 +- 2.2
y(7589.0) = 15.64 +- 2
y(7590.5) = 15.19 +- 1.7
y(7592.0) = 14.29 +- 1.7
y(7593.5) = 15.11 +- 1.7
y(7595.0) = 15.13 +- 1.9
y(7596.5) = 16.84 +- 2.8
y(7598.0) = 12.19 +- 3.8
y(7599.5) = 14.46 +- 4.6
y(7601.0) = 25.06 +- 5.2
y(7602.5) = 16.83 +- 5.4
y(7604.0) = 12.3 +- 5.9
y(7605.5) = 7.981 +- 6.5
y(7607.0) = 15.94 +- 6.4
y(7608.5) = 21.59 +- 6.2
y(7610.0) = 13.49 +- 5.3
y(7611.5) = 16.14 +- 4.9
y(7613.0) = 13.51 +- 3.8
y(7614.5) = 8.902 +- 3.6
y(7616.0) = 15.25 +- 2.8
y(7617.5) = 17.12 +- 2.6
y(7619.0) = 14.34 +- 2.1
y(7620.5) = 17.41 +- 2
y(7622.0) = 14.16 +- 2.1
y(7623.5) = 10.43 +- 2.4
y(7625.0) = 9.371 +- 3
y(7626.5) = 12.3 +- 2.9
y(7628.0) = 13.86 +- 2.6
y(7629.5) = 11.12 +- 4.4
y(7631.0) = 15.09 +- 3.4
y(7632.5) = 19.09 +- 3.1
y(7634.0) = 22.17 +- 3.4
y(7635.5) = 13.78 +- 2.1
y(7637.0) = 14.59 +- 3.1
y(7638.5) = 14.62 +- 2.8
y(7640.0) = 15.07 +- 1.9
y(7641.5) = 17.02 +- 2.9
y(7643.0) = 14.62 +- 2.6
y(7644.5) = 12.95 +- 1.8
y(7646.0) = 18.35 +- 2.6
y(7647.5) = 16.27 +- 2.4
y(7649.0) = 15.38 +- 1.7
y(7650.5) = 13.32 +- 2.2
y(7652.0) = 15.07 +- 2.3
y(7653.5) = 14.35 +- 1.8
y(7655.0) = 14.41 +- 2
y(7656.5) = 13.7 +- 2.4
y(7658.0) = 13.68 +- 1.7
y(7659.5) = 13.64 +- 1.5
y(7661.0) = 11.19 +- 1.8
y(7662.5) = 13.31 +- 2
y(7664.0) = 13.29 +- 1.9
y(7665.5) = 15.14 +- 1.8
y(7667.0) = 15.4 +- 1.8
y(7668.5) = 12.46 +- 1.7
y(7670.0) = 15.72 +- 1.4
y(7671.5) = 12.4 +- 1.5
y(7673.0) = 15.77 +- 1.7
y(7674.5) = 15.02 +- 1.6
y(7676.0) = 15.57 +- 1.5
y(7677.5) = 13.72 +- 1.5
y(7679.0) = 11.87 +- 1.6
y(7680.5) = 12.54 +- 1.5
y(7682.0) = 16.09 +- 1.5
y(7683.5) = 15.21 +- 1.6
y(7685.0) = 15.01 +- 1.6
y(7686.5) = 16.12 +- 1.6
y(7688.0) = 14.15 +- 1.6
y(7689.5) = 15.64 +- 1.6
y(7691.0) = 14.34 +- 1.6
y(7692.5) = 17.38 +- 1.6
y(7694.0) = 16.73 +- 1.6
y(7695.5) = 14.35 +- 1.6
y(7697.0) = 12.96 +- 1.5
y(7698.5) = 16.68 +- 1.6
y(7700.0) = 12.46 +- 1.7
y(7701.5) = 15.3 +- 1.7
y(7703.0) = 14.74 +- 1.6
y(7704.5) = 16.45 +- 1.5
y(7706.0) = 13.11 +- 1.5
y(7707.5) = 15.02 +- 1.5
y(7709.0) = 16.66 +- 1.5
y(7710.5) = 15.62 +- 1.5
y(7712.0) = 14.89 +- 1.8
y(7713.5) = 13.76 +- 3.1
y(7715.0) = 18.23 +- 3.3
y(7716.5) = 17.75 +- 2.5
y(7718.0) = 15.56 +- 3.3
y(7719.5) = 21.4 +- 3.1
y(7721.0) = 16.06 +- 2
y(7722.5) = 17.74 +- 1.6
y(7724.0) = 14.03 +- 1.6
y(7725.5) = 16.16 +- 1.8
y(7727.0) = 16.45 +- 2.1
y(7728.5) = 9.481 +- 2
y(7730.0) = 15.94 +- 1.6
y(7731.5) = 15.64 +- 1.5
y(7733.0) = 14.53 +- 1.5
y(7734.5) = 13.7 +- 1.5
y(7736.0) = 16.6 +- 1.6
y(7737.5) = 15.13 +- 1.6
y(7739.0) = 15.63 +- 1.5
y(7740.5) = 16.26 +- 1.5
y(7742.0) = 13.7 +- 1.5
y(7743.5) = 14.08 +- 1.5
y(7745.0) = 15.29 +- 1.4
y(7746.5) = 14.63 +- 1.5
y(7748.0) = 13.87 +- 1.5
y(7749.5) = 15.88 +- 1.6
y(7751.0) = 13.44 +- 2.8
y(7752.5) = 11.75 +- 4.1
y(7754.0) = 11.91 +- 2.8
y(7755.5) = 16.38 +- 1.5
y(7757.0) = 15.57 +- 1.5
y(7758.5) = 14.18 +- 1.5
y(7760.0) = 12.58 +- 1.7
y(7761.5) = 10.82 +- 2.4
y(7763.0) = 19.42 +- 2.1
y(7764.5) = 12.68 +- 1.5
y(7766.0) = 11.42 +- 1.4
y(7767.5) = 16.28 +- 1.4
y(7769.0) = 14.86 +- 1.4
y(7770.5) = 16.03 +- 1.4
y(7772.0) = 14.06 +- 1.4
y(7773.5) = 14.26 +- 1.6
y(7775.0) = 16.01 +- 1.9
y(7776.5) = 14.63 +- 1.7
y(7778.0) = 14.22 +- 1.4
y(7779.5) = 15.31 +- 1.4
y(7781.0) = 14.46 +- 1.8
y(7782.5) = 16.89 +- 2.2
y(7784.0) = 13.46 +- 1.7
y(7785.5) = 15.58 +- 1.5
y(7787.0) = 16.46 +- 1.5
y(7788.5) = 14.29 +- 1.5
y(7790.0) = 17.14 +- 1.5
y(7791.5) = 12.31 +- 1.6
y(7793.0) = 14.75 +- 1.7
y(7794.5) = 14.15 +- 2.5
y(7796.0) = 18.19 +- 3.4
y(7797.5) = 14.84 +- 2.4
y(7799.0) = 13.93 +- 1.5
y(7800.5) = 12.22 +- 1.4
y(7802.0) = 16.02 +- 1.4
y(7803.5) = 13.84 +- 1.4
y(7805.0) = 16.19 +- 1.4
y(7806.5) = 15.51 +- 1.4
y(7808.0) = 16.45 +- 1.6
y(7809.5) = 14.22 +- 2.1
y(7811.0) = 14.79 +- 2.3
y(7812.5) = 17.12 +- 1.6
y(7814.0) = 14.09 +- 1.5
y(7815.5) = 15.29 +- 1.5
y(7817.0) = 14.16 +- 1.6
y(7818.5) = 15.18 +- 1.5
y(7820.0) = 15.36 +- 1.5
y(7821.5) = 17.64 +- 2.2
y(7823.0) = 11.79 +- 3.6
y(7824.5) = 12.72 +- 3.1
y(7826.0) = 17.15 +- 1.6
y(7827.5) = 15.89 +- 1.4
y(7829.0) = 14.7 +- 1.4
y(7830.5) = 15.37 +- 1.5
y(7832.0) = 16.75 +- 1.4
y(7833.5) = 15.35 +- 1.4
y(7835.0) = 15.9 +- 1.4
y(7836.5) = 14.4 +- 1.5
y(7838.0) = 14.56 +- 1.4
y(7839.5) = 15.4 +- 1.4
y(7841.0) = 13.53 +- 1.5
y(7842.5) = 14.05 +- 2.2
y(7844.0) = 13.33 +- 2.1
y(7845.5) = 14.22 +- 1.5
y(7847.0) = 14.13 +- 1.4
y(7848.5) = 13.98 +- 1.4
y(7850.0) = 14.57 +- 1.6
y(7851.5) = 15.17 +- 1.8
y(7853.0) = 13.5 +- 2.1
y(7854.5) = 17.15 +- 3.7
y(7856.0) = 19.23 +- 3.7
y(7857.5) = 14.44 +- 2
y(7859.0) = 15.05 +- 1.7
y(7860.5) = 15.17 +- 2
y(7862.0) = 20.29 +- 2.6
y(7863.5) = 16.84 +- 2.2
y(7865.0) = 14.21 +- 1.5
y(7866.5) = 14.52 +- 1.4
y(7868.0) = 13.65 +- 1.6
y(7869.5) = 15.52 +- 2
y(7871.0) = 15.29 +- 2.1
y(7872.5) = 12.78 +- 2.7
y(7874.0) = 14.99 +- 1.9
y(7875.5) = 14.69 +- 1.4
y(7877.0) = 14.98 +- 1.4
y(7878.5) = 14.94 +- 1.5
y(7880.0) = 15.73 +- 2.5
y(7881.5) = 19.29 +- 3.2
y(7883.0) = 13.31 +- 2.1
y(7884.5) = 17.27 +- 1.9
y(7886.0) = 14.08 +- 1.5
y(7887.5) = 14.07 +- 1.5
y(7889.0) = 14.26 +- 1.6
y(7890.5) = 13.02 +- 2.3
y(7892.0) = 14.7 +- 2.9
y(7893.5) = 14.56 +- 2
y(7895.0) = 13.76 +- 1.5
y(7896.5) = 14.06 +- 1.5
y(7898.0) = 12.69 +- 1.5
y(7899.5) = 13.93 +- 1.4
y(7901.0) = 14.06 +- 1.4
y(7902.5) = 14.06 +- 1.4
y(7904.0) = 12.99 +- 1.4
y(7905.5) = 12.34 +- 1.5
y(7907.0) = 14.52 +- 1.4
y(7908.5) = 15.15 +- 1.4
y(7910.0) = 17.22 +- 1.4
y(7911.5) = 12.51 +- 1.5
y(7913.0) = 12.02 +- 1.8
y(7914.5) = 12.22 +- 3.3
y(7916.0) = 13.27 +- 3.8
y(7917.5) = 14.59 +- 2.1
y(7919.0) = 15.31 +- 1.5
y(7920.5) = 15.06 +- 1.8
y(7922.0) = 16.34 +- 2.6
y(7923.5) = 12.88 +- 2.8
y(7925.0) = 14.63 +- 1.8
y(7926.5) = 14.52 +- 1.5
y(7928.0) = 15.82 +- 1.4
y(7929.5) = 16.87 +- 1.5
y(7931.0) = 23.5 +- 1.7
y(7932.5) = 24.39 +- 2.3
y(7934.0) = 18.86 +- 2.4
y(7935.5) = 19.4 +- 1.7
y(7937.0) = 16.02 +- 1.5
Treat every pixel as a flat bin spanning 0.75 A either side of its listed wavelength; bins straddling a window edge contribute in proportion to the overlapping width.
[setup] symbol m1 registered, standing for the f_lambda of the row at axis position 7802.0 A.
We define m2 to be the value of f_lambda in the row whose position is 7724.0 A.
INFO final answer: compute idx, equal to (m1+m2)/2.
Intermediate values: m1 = 16.02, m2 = 14.03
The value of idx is 15.0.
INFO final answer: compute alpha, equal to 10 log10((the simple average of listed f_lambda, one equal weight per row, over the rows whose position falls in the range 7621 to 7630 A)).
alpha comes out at 10.7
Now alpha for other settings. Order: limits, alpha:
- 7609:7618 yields 11.5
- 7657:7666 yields 11.3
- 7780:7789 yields 11.8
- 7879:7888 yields 11.9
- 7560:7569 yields 11.9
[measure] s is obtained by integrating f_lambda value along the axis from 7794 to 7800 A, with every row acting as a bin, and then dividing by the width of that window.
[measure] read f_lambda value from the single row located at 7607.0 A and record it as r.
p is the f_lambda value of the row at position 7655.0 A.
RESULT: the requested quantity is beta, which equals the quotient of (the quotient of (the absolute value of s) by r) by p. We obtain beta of 0.066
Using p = 14.41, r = 15.94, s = 15.2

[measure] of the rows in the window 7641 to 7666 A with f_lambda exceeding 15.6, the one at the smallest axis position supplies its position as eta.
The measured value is 7641.5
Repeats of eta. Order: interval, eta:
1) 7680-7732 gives 7682.0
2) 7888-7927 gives 7910.0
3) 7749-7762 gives 7749.5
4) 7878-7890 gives 7880.0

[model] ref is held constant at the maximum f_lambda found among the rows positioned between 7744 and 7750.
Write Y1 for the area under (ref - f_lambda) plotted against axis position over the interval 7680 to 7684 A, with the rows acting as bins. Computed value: 4.7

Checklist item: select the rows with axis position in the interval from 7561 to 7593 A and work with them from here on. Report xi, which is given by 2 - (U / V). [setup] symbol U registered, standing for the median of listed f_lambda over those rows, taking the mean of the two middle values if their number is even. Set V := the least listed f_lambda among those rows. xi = 0.64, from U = 14.7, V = 10.8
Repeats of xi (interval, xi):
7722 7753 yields 0.40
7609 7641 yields 0.39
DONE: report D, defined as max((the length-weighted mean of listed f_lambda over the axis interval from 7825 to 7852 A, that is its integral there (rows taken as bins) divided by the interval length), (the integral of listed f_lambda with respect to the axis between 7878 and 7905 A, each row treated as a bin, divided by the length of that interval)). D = 14.9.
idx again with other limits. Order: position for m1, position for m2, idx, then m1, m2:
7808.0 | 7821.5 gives 17.0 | 16.45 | 17.64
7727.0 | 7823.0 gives 14.1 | 16.45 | 11.79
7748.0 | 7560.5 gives 16.2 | 13.87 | 18.52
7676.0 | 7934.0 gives 17.2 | 15.57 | 18.86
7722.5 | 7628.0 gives 15.8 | 17.74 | 13.86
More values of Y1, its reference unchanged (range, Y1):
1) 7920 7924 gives 4.1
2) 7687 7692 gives 4.8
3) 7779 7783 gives 1.6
